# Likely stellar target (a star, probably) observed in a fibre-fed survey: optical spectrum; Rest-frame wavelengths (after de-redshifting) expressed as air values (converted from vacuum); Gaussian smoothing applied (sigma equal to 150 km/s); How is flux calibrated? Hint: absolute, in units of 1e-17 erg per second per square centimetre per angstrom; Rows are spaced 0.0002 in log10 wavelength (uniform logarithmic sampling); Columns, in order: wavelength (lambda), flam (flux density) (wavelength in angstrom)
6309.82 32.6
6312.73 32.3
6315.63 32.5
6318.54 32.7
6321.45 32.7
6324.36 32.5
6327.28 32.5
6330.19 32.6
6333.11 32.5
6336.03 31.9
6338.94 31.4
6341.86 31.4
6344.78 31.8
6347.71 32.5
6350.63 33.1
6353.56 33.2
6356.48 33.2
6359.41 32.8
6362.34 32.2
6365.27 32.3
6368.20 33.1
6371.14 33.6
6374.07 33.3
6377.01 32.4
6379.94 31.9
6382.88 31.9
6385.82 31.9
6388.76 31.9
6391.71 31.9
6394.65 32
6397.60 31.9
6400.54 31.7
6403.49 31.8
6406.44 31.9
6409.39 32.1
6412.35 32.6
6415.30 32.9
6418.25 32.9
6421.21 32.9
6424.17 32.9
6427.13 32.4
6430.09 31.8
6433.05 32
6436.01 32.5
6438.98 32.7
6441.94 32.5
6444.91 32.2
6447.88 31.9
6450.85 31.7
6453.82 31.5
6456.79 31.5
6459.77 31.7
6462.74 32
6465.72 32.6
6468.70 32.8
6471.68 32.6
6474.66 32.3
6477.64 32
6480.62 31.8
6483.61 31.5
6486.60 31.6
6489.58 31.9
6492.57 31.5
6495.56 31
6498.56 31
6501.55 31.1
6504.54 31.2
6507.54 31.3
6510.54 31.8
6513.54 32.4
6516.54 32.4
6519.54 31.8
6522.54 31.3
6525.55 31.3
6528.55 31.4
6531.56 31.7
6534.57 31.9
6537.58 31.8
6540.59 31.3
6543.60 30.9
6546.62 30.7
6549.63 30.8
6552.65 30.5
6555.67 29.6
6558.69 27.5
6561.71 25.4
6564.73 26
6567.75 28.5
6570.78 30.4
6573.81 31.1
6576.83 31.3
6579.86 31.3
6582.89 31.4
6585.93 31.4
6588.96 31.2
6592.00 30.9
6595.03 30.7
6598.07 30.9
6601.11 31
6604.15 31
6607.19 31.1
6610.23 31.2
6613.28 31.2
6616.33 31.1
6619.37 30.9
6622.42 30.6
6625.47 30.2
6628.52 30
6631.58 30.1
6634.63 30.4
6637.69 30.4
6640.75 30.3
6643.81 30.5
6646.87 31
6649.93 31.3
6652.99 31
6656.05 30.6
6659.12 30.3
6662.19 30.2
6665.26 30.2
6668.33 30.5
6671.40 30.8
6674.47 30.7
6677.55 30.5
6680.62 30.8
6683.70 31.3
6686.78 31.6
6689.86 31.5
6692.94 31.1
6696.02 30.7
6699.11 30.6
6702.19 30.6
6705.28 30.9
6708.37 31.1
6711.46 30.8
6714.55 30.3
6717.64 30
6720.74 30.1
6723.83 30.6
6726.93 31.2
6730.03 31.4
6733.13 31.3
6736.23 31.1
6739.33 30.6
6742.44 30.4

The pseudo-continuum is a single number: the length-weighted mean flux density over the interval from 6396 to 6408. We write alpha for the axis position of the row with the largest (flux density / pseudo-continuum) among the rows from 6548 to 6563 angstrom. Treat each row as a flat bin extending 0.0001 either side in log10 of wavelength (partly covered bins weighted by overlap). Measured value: 6549.63 angstrom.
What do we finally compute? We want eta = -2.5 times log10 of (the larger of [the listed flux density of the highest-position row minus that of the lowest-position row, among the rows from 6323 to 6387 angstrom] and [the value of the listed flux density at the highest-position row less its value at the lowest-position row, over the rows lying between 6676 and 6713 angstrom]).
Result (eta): 1.3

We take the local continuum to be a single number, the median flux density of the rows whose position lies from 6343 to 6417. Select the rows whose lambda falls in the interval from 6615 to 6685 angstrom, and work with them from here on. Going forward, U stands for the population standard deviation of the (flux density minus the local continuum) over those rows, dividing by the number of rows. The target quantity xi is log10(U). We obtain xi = -0.43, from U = 0.37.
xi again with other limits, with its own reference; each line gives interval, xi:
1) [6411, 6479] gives -0.34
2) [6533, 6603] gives 0.24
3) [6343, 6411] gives -0.23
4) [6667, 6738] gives -0.38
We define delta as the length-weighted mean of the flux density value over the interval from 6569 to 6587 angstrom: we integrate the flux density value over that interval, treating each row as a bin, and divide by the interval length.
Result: 31.1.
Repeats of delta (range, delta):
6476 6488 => 31.7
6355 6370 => 32.7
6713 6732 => 30.6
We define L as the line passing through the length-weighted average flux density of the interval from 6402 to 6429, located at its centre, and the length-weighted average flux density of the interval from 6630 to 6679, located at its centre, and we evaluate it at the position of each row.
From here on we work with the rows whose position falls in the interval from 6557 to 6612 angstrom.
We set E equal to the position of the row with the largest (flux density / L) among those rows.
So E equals 6585.93 angstrom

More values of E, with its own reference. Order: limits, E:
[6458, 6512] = 6468.70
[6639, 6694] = 6686.78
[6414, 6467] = 6465.72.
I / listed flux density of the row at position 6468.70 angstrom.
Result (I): 32.8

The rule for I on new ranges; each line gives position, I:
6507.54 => 31.3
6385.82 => 31.9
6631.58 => 30.1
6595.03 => 30.7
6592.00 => 30.9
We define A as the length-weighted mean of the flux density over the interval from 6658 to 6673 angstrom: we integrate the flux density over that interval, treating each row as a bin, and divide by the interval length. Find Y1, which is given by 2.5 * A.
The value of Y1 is 76.0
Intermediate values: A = 30.4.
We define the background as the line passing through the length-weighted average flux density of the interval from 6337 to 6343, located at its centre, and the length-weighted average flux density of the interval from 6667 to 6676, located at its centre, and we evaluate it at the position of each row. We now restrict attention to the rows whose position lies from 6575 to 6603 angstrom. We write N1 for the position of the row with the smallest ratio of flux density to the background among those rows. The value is 6595.03 angstrom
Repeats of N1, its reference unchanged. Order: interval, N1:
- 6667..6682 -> 6668.33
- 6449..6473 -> 6453.82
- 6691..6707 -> 6699.11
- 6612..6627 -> 6625.47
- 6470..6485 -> 6483.61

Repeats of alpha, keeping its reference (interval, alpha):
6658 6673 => 6671.40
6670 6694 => 6686.78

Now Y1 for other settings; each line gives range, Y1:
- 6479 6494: 79.2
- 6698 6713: 77.0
